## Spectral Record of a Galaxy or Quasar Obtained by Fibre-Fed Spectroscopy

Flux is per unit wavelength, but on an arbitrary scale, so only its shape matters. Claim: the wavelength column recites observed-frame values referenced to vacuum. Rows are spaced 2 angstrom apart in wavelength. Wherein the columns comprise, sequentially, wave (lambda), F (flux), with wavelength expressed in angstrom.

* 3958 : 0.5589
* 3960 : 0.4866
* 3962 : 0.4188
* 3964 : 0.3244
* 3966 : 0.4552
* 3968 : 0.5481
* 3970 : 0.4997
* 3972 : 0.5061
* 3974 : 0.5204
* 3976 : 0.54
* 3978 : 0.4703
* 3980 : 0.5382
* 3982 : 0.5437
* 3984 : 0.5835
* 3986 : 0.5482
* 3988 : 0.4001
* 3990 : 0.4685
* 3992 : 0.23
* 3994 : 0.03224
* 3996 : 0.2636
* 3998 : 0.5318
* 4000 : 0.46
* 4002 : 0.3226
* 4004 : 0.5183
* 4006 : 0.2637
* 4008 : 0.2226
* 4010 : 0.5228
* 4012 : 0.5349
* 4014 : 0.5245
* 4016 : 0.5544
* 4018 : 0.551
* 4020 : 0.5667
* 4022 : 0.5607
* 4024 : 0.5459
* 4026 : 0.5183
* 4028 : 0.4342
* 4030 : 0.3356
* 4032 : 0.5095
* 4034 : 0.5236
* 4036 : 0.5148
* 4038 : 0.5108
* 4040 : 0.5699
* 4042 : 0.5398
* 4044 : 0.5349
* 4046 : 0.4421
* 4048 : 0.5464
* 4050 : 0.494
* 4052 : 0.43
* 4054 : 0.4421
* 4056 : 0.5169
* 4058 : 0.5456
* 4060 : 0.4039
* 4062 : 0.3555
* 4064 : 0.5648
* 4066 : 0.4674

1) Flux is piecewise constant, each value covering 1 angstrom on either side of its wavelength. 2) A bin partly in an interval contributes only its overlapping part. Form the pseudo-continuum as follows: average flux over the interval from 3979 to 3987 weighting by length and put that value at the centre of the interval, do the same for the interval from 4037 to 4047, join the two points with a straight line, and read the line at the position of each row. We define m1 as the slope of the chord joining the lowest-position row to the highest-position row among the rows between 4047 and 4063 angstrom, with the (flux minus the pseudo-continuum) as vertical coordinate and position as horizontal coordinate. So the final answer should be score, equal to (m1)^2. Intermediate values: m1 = -0.013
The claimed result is 0.0002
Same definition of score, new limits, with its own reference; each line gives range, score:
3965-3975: 0.0001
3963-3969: 0.0032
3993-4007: 0.0004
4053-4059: 0.0007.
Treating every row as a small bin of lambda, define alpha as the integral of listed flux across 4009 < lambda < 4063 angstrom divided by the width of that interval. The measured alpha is 0.501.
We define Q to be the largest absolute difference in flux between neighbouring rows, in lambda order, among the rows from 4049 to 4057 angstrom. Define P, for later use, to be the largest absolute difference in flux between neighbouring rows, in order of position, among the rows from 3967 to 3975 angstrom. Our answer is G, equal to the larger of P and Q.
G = 0.07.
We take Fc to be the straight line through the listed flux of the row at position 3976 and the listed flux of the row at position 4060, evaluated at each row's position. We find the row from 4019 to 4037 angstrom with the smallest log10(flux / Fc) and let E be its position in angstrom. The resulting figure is 4030 angstrom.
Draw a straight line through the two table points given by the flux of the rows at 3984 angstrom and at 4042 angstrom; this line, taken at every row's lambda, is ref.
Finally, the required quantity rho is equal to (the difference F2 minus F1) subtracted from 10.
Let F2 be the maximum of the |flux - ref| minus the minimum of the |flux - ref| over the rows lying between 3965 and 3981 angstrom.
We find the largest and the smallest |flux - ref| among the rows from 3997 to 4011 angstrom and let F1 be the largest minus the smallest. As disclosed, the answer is 10.2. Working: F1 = 0.30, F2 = 0.09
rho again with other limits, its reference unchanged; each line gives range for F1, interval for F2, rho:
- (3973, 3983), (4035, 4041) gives 10.1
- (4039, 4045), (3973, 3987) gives 9.9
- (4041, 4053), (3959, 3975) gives 9.9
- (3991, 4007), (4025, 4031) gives 10.3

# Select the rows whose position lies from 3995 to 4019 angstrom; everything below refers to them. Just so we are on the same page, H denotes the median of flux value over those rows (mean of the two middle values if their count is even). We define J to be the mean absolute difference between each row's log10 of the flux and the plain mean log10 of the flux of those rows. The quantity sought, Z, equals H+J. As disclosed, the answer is 0.65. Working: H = 0.52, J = 0.13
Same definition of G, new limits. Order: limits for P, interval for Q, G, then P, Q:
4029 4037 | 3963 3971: 0.17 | 0.17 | 0.131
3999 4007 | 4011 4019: 0.25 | 0.25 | 0.030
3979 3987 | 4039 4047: 0.09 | 0.04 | 0.093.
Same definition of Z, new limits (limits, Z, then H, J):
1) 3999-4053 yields 0.59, 0.52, 0.07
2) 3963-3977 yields 0.56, 0.51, 0.05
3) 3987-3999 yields 0.63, 0.33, 0.30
